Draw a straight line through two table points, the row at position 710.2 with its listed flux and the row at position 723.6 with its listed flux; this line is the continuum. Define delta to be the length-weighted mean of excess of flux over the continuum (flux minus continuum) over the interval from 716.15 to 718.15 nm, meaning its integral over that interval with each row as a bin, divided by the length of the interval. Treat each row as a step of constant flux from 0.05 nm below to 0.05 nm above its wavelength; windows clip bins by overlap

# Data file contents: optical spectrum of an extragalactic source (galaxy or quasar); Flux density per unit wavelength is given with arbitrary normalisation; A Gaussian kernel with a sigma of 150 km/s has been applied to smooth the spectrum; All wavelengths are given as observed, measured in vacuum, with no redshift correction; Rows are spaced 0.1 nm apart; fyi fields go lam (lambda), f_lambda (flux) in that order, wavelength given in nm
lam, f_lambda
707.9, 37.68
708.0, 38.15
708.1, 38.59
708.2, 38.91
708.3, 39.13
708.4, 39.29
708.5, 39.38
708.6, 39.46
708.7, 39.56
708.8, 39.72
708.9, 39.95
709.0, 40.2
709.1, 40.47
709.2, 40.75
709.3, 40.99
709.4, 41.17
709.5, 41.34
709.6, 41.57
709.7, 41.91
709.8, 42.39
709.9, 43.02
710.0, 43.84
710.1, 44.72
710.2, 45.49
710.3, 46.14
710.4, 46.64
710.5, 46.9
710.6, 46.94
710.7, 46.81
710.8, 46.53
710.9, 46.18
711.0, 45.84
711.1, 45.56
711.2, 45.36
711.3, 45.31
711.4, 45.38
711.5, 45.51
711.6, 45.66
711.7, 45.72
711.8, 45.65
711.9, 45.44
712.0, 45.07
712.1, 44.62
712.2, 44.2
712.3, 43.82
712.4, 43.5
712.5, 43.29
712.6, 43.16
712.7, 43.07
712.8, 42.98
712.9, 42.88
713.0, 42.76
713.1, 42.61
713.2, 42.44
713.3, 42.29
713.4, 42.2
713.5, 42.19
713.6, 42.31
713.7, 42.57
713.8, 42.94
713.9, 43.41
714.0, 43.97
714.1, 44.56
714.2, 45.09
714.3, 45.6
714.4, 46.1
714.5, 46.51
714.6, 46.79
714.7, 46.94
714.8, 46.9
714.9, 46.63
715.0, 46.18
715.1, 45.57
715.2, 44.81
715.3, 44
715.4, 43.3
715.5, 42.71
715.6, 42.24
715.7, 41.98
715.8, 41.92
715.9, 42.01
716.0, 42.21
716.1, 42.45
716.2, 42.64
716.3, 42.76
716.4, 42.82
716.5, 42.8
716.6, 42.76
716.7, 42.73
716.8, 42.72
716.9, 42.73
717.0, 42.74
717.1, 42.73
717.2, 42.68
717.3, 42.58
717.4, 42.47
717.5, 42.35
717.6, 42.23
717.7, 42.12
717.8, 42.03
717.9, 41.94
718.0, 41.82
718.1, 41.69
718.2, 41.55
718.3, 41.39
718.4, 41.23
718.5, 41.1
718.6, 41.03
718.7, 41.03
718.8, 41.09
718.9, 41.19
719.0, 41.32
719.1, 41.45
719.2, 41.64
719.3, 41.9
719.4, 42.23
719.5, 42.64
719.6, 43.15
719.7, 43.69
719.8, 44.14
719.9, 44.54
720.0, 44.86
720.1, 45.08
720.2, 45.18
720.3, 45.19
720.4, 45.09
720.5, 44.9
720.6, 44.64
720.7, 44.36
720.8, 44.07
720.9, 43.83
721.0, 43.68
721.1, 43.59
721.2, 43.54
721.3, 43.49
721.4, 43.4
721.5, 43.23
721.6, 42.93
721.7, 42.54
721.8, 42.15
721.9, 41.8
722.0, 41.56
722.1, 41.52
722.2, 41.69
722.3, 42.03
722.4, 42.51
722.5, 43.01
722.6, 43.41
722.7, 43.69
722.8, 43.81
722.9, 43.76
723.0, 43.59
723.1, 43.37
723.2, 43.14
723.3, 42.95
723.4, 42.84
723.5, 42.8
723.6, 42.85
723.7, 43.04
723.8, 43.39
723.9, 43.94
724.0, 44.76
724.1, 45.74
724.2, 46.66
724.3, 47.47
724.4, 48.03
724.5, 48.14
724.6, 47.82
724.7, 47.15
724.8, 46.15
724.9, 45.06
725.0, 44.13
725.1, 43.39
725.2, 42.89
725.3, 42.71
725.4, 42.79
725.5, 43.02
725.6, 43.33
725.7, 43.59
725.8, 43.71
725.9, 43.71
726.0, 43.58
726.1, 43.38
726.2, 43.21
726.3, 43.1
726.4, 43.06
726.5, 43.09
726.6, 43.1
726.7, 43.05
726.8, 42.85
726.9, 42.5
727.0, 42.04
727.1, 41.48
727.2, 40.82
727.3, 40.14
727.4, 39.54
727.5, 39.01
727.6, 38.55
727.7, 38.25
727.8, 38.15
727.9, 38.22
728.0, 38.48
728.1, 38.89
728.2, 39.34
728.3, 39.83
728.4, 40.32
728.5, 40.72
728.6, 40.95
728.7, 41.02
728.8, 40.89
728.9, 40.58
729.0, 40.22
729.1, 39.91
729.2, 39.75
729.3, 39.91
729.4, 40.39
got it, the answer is -1.7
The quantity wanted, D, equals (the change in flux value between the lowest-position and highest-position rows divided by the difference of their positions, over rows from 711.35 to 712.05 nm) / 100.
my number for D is -0.005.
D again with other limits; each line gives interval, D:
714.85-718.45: -0.015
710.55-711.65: -0.013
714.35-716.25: -0.019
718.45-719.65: 0.019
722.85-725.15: -0.002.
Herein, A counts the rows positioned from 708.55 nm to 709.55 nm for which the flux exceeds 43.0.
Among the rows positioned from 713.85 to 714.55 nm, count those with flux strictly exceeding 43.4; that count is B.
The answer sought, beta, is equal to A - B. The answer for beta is -7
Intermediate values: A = 0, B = 7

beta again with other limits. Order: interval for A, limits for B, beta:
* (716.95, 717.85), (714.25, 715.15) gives -9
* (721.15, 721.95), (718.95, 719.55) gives 4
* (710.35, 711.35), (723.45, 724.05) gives 8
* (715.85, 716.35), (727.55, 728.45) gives 0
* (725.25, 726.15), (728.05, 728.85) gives 7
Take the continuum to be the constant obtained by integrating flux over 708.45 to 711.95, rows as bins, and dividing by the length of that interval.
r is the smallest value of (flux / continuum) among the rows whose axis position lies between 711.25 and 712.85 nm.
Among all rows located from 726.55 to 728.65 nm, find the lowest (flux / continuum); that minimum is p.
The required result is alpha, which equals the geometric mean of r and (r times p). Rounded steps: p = 0.874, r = 0.98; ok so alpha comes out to 0.921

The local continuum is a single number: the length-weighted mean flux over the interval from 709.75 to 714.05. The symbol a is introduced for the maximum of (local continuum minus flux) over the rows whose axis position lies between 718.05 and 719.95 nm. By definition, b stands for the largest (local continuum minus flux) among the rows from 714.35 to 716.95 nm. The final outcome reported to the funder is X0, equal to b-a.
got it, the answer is -0.9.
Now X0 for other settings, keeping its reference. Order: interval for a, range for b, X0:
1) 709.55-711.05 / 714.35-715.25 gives -3.2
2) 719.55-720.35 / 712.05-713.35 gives 0.9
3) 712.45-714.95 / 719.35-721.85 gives 0.0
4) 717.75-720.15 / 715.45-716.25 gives -0.9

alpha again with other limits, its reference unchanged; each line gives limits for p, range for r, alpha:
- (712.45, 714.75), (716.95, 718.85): 0.924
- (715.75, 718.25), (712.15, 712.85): 0.961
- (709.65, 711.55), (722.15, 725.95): 0.936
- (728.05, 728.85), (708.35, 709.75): 0.850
